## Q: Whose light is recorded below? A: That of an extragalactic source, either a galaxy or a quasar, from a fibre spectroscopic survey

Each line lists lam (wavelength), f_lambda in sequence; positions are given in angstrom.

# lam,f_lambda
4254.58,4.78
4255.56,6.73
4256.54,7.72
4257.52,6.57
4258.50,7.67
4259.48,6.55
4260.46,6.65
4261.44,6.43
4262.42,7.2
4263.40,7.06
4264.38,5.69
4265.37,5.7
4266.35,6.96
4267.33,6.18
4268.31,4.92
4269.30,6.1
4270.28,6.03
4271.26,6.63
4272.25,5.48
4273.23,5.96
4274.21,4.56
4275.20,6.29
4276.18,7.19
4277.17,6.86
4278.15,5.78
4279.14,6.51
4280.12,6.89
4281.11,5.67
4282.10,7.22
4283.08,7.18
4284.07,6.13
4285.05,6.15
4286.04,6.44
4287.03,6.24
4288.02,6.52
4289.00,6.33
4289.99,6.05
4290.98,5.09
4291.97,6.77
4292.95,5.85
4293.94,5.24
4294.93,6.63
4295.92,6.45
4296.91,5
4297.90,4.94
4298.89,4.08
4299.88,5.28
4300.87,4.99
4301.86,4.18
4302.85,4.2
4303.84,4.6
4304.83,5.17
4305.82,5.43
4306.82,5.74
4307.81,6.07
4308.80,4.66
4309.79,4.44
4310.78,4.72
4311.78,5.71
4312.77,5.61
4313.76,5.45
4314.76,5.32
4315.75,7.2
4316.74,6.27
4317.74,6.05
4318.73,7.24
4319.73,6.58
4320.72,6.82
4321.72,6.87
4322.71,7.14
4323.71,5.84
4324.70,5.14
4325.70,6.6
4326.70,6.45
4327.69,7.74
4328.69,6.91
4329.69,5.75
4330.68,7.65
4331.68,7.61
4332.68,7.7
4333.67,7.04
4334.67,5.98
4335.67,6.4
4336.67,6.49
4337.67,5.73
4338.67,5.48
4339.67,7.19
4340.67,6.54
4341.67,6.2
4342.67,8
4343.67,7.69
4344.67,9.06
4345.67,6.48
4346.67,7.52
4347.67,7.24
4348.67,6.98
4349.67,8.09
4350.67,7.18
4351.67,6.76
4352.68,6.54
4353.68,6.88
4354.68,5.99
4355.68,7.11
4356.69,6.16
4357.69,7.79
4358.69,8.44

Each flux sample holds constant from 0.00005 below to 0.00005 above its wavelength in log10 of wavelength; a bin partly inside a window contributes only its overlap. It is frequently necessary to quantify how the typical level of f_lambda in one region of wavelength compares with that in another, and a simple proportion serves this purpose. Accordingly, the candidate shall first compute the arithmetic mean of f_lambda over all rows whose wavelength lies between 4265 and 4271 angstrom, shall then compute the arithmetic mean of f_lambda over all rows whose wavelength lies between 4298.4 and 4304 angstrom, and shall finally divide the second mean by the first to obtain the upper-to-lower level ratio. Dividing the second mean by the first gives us 0.76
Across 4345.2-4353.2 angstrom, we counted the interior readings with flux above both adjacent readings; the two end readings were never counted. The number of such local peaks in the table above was 2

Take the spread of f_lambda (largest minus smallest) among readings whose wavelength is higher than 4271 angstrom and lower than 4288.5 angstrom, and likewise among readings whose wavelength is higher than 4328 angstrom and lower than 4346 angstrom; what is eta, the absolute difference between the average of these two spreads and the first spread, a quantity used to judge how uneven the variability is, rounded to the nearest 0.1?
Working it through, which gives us 0.5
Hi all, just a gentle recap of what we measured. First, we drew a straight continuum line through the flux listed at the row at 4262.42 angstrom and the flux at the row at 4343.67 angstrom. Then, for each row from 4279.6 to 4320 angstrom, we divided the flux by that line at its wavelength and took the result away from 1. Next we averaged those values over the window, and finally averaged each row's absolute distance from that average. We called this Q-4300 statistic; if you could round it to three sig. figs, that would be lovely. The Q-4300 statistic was 0.102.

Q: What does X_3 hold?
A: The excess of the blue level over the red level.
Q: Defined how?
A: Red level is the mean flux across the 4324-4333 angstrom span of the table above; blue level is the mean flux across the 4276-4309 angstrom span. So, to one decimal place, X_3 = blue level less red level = -1.0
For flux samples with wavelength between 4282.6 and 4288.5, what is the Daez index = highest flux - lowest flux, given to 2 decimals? 1.05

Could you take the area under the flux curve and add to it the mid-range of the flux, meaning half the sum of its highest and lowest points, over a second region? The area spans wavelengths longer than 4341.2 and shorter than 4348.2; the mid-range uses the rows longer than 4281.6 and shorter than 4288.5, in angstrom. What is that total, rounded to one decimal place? 58.9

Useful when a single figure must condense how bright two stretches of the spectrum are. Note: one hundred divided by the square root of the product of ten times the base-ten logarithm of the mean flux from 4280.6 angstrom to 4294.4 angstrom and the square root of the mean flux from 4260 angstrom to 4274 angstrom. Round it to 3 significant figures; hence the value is 22.5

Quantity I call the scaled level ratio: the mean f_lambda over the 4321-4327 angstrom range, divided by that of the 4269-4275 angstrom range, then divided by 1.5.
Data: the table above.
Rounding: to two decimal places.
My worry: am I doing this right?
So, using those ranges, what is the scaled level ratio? 0.73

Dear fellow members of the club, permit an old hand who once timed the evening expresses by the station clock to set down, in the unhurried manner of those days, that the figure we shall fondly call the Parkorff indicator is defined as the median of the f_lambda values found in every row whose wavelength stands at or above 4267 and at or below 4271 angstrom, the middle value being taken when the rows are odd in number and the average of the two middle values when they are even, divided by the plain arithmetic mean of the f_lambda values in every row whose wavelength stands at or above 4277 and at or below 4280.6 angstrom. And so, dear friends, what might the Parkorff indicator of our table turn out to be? 0.93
